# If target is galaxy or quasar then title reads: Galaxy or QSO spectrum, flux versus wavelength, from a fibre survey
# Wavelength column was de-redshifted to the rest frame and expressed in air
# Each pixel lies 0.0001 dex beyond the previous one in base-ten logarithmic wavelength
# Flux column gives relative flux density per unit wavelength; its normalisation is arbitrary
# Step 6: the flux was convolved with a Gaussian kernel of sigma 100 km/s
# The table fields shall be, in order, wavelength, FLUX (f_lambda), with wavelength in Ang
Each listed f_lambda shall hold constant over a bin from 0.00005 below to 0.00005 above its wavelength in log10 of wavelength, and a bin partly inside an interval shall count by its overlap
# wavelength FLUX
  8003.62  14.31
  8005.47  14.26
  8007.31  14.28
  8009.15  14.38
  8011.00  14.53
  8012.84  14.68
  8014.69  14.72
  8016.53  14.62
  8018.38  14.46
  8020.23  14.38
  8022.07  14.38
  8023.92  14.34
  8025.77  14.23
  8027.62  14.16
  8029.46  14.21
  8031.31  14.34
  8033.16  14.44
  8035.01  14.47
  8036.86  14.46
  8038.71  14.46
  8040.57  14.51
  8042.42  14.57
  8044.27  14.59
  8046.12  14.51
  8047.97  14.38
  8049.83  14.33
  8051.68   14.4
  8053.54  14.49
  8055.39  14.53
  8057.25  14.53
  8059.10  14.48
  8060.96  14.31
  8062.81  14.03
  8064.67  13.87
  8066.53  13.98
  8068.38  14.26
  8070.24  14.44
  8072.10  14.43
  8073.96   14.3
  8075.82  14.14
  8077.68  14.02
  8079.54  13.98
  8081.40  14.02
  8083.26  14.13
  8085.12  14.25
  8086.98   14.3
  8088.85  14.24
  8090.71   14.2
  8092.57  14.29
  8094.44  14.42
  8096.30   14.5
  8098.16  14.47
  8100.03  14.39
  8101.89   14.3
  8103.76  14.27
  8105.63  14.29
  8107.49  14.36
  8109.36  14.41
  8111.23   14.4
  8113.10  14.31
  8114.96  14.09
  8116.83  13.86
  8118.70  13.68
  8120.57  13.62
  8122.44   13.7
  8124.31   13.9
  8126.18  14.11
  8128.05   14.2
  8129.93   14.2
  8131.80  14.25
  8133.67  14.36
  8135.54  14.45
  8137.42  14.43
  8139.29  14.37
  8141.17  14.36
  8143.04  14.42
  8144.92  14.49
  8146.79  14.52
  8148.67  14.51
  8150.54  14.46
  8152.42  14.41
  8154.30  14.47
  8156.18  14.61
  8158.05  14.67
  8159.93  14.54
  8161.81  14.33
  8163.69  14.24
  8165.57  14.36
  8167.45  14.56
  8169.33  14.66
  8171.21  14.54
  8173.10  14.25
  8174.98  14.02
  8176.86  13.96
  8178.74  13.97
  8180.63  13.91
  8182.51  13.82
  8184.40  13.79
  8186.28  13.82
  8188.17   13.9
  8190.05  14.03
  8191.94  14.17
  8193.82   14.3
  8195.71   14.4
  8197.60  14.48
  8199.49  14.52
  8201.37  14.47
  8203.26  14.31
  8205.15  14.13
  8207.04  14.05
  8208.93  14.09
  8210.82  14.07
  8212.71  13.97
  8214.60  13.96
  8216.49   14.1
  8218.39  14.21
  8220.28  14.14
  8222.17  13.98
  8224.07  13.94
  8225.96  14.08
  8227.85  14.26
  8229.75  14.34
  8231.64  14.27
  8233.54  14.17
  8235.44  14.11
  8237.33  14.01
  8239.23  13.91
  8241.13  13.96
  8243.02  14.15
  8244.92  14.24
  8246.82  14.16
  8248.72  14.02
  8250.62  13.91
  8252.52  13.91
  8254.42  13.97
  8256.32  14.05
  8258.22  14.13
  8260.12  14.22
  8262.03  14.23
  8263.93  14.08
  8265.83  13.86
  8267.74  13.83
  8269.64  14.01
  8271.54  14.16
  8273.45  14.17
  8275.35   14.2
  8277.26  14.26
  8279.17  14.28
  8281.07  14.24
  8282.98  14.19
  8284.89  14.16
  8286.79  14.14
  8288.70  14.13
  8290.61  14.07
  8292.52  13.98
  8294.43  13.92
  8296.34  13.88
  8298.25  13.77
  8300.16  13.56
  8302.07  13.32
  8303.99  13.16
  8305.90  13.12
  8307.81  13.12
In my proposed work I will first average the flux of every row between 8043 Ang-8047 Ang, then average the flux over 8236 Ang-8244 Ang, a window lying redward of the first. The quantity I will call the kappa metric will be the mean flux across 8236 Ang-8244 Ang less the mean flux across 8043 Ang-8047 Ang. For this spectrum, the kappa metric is -0.54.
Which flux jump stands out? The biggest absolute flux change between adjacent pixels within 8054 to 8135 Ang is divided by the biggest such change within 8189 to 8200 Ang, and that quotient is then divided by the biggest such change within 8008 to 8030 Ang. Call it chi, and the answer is 12.5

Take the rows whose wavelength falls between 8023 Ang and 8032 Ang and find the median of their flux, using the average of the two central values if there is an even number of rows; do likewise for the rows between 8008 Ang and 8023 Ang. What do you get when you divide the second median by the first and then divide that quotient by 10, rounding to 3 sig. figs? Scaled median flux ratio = 0.102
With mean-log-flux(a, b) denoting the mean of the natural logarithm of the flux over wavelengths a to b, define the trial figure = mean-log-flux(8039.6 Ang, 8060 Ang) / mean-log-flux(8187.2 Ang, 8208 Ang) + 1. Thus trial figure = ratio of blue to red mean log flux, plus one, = 2.006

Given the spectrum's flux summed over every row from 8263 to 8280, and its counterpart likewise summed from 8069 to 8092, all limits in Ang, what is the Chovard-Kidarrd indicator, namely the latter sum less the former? 44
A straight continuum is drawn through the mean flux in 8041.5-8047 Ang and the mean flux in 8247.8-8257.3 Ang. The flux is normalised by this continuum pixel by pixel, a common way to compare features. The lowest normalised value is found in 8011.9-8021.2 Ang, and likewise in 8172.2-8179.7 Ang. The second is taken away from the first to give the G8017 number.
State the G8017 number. 0.00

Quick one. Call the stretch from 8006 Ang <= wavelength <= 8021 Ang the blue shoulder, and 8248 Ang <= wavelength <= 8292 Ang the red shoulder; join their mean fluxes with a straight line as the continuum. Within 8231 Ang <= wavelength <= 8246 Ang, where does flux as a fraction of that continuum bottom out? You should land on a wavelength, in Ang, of 8239.23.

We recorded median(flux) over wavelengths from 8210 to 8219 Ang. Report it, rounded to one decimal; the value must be 14.1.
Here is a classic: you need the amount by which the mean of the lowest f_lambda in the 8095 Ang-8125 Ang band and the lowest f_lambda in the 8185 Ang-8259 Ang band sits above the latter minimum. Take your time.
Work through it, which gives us -0.10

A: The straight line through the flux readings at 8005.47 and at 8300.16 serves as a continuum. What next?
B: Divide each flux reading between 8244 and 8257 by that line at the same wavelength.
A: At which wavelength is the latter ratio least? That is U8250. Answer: 8250.62 Ang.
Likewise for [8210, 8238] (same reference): 8214.60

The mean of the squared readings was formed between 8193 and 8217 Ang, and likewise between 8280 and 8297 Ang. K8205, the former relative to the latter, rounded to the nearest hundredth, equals 1.02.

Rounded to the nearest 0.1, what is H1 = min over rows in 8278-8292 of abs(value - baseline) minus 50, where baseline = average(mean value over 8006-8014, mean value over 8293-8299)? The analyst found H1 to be -50.0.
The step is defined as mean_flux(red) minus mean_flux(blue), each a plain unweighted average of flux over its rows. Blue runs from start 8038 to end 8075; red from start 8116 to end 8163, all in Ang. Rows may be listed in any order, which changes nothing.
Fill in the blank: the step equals -0.09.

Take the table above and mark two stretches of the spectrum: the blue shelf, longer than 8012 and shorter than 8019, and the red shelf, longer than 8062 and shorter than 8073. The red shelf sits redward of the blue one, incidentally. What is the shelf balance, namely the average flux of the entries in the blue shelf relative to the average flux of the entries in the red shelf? 1.03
